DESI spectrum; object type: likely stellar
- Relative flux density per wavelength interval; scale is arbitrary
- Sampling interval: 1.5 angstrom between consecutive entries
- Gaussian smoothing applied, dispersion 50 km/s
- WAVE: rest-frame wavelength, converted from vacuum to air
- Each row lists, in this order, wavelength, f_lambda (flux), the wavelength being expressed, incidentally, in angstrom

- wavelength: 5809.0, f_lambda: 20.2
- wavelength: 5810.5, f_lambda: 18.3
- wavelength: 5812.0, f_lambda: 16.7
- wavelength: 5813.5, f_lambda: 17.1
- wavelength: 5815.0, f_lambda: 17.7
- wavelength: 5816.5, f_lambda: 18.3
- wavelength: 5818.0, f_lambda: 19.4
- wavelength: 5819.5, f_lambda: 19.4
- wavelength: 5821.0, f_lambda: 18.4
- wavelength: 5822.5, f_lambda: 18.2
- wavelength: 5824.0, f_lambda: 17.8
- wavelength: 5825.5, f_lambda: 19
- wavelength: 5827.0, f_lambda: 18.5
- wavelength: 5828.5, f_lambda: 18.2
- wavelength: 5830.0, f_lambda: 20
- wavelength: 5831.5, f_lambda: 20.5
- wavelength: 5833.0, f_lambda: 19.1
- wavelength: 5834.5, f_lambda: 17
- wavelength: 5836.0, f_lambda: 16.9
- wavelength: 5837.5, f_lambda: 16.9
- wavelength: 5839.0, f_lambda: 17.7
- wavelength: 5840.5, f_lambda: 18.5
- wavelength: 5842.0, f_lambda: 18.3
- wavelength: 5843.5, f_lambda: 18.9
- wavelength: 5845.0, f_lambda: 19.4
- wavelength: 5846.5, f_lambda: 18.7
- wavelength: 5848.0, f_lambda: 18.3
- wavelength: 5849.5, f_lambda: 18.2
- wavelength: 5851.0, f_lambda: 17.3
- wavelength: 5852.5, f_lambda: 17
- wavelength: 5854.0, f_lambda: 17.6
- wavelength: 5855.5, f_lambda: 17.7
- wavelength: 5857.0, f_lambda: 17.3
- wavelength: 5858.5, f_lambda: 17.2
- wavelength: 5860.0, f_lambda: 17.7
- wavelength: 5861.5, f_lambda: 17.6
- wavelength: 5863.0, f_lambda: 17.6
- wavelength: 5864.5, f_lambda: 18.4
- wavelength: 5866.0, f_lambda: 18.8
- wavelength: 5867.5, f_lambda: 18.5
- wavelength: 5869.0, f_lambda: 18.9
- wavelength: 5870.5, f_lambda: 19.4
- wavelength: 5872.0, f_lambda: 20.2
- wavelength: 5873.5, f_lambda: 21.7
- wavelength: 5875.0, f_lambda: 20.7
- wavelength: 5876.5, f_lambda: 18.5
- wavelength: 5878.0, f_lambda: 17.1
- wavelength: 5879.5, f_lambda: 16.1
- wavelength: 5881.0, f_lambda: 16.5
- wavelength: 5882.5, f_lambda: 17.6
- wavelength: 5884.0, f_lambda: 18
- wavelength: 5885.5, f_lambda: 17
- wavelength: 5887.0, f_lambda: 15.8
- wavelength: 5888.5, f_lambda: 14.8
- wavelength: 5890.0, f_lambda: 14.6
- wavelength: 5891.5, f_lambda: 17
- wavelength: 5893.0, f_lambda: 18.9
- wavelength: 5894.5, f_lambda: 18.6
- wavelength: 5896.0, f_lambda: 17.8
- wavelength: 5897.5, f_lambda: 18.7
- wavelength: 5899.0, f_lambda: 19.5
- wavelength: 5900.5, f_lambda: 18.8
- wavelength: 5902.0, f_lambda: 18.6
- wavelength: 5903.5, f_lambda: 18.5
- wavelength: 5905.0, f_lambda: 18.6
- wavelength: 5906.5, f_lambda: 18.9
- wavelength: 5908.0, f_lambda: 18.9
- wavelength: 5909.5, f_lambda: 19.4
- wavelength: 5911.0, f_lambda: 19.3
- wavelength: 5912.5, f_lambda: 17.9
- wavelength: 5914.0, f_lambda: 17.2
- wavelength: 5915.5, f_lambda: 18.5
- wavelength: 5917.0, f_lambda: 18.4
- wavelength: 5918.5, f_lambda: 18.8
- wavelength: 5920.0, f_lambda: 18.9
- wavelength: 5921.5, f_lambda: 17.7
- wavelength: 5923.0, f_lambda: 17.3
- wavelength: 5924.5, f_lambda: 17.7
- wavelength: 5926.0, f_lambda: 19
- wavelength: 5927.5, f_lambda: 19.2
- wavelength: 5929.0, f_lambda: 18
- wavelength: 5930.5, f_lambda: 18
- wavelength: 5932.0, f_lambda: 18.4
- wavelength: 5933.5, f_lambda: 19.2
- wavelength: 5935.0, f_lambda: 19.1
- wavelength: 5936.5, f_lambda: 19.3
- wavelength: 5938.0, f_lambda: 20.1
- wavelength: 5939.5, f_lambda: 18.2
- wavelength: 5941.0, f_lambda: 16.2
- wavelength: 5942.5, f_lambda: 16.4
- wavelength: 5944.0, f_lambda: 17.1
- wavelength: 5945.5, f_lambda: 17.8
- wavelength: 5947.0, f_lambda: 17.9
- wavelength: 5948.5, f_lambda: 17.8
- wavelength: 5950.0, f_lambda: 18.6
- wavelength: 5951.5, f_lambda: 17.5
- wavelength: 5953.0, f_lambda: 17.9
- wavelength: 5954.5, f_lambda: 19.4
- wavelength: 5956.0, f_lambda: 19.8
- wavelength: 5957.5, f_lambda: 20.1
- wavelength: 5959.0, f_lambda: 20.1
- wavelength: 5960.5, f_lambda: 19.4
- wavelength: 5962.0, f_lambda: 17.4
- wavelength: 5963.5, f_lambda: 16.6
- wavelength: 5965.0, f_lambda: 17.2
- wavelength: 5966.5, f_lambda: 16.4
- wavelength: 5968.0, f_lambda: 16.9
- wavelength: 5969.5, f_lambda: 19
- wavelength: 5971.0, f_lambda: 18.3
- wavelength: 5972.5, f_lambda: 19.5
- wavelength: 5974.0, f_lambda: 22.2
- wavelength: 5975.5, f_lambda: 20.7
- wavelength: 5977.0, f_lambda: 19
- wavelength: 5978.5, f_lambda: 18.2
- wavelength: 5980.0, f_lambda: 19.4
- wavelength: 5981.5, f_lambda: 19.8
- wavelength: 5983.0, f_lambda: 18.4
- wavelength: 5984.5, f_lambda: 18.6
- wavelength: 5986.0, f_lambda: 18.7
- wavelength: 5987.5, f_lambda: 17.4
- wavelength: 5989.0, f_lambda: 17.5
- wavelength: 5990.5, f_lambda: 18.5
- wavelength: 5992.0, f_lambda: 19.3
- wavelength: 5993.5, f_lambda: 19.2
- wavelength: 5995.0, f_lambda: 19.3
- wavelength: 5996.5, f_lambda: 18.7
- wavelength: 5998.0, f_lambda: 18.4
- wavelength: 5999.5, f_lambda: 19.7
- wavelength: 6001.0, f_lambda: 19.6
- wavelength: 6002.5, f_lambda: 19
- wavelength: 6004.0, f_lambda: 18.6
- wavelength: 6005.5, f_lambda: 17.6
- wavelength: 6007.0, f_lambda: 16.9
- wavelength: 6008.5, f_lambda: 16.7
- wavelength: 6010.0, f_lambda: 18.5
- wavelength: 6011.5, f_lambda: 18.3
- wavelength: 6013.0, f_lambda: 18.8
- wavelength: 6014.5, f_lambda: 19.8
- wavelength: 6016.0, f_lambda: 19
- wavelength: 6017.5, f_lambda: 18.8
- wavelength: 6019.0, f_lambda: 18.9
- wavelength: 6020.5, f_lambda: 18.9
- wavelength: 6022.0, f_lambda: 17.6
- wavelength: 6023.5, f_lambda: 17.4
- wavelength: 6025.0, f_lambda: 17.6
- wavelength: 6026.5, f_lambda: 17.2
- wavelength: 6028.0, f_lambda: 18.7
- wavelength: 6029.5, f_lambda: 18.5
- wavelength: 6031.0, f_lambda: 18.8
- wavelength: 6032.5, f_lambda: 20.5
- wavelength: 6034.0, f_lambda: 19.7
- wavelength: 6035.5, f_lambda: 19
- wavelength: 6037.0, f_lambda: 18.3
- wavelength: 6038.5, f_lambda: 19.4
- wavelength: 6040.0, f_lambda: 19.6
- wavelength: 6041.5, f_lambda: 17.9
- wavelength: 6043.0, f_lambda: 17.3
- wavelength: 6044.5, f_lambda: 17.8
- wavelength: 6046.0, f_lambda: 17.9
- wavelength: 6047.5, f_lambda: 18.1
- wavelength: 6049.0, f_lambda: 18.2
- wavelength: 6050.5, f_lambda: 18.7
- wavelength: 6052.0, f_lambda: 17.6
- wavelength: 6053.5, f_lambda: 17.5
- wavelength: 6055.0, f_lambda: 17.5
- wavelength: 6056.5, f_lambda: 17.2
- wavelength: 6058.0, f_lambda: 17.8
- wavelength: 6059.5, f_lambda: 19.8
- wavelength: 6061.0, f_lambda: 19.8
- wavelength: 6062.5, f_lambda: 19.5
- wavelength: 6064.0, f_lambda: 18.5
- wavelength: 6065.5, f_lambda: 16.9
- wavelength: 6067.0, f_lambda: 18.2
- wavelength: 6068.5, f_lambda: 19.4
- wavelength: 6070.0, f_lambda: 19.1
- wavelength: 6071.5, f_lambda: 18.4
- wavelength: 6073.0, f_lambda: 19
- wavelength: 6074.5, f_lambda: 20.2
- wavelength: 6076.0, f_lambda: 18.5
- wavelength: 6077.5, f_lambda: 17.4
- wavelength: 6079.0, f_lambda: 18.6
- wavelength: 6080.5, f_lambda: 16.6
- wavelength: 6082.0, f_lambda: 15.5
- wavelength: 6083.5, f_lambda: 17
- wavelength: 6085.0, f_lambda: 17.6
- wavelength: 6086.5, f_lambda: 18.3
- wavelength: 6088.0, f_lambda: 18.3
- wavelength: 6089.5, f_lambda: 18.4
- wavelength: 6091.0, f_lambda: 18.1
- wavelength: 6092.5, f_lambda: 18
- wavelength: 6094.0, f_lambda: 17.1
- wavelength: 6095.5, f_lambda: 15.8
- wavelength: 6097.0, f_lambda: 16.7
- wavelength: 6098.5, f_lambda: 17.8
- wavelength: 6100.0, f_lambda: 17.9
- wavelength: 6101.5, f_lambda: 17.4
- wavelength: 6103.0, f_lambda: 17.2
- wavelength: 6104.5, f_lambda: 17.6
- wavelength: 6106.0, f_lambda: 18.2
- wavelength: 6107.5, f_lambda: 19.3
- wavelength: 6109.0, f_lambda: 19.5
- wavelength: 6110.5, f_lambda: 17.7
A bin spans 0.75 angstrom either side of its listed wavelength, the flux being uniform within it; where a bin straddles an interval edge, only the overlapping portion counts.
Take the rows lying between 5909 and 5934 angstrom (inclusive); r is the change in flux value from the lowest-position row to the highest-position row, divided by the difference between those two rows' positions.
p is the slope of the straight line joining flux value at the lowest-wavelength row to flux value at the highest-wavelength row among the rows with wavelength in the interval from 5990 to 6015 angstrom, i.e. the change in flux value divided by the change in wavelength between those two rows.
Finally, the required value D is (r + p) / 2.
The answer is 0.023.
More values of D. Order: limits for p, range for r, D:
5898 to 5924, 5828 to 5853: -0.071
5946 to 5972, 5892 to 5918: -0.002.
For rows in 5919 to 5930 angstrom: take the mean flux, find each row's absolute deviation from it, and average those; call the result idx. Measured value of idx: 0.67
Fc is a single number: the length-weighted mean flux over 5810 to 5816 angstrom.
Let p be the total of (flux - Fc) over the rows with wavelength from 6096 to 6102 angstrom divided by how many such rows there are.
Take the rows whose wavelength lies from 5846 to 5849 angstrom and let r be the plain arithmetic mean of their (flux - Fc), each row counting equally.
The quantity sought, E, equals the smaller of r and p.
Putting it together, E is 0.0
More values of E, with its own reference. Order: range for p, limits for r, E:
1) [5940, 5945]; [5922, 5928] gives -0.9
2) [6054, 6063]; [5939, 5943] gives -0.5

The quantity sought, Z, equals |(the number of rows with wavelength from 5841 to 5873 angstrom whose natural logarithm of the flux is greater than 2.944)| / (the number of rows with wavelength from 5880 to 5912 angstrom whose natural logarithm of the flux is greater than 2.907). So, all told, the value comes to 0.25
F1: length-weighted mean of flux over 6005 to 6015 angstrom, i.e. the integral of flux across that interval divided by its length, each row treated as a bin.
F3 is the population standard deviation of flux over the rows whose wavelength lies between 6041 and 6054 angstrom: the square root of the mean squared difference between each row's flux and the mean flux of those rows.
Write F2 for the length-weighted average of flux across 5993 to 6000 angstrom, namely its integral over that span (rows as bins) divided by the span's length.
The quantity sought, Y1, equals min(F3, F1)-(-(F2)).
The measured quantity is 19.4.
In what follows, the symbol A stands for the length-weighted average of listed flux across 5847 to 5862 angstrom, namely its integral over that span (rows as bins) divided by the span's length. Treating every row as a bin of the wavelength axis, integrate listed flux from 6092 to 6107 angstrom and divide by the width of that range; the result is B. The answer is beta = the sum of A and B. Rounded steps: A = 17.6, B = 17.4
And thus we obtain 35.0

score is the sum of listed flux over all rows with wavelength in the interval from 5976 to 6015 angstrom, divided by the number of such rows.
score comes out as 18.6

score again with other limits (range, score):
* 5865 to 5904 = 18.1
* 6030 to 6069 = 18.5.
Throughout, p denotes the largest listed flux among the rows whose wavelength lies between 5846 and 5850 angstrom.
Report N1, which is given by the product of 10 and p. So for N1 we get 187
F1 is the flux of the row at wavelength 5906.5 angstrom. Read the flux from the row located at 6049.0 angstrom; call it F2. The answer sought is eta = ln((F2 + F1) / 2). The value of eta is 2.92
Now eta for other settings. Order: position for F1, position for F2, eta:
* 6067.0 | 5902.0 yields 2.91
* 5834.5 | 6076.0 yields 2.88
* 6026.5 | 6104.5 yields 2.86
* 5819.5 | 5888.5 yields 2.84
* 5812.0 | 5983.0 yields 2.87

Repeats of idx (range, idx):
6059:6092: 0.85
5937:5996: 1.05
